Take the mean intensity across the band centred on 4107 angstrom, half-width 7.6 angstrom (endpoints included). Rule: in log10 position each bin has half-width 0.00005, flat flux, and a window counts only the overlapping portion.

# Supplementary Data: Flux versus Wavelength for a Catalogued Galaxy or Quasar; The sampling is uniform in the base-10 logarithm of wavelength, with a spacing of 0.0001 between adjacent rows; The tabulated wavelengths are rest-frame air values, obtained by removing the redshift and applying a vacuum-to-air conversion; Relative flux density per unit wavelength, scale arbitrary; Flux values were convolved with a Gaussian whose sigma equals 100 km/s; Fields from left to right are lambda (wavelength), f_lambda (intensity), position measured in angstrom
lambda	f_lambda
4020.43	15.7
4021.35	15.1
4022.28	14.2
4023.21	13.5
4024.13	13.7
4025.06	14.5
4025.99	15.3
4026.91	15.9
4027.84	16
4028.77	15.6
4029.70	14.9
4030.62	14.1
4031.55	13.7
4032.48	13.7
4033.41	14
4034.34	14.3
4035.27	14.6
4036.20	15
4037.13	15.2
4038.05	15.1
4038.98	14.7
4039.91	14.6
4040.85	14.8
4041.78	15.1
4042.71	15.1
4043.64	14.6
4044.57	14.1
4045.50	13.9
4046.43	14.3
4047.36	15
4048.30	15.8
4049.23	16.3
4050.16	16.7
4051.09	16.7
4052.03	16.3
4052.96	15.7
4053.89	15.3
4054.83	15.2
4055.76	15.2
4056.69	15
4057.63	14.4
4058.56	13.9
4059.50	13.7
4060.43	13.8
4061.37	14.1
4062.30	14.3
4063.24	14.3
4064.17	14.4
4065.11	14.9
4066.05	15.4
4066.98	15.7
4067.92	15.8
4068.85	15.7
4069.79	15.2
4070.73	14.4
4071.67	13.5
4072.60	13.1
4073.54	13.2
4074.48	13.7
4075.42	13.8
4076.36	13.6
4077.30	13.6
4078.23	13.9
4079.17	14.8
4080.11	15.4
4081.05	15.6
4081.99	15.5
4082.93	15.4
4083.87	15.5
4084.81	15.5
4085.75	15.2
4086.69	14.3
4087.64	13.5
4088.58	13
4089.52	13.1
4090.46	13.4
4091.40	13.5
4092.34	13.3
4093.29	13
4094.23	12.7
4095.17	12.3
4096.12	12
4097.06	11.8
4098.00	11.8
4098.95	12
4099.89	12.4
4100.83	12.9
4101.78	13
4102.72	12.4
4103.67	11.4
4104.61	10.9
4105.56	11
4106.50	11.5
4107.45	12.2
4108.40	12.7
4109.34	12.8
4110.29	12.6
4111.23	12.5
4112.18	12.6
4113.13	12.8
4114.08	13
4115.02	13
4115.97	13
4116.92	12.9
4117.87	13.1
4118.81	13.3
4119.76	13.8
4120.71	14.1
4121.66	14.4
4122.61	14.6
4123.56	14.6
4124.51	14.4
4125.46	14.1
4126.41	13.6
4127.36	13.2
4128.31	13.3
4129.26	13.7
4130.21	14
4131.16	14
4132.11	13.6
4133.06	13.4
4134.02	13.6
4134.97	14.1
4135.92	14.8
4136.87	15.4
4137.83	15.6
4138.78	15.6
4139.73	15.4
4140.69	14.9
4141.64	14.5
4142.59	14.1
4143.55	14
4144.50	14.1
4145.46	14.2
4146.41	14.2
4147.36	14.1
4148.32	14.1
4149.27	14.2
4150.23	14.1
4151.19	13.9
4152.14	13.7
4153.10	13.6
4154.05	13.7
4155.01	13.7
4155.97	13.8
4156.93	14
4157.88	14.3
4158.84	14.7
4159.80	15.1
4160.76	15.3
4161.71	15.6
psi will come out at 12.3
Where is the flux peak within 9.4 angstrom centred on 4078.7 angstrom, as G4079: 4081.05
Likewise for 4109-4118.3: 4117.87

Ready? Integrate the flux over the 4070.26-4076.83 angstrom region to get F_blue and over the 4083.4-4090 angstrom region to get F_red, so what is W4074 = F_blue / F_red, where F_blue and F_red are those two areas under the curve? 0.95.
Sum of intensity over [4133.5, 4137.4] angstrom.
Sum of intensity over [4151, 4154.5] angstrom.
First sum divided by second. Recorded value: 1.05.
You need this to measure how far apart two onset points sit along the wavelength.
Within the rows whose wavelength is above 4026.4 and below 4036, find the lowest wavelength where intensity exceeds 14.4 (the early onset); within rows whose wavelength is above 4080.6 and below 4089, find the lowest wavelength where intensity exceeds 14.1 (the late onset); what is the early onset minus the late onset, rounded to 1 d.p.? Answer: -54.1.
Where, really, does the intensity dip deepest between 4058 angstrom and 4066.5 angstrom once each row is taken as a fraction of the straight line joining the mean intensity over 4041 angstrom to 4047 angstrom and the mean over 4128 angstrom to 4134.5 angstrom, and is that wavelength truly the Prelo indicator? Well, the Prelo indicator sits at 4059.50 angstrom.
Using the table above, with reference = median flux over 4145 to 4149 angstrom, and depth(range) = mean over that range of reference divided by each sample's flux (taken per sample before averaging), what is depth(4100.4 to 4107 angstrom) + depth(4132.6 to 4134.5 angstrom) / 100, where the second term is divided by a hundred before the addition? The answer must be 1.21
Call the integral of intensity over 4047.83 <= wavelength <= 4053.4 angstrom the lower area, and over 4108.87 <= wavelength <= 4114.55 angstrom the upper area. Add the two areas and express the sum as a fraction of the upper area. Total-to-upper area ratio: 2.3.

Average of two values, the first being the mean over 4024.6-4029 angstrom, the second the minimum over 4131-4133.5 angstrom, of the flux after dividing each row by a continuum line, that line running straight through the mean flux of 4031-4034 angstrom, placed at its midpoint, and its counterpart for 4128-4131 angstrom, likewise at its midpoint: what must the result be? 1.05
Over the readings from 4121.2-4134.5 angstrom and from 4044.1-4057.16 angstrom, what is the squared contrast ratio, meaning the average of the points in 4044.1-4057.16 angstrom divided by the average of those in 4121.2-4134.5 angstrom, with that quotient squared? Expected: 1.23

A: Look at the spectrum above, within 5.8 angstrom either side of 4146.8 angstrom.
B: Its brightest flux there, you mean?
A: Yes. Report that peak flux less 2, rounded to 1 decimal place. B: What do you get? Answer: 12.5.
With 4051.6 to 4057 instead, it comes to 14.3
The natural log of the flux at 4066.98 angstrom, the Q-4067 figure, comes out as 2.75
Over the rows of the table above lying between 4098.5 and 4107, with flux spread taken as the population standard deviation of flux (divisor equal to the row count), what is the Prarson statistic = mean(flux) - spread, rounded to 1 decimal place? 11.2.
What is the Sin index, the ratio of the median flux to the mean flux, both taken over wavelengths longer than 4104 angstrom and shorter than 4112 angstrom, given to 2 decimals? 1.03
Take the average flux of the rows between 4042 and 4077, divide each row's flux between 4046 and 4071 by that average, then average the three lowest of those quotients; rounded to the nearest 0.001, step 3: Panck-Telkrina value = 0.935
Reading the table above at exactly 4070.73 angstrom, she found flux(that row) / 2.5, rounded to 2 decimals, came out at 5.76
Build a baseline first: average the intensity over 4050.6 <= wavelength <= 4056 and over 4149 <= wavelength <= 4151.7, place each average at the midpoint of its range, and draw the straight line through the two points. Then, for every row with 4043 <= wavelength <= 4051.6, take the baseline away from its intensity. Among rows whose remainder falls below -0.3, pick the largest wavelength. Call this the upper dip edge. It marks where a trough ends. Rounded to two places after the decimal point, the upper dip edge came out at 4047.36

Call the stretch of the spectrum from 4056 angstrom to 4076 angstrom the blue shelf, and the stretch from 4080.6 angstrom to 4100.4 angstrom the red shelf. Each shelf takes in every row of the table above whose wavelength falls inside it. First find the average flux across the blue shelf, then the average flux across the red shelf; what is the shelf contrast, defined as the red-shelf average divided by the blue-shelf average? 0.942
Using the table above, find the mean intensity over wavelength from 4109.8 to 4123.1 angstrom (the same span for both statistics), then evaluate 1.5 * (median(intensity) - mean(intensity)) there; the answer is -0.40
